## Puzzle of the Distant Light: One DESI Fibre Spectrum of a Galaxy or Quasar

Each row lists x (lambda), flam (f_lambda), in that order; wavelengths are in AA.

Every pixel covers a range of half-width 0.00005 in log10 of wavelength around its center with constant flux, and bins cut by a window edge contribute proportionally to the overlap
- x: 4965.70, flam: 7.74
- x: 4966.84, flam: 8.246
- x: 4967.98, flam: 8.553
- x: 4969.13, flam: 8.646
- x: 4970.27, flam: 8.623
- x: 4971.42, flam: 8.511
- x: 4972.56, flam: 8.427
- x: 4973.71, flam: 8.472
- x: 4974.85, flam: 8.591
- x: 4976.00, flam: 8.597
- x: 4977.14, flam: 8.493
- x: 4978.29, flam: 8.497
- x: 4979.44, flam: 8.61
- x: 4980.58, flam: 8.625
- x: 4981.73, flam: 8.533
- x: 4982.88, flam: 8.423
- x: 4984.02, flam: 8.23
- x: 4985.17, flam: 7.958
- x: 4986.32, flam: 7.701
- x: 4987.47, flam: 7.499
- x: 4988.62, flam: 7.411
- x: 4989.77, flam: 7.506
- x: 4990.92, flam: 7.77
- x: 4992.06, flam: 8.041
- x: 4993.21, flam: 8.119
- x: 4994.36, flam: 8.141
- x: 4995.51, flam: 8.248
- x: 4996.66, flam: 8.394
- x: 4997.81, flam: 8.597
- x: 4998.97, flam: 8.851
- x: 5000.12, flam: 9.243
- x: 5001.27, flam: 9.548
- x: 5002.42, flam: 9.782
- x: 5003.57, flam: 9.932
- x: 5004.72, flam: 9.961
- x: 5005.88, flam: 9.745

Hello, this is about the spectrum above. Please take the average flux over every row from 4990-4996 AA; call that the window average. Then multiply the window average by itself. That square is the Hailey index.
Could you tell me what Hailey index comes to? 65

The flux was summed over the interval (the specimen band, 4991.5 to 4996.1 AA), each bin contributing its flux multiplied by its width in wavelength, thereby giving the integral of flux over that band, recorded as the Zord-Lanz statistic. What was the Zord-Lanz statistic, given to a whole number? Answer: 37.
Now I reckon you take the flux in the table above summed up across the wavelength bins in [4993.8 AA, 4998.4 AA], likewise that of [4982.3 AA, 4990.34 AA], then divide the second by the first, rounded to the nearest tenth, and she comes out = 1.6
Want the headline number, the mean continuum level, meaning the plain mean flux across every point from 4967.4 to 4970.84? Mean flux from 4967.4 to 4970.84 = 8.61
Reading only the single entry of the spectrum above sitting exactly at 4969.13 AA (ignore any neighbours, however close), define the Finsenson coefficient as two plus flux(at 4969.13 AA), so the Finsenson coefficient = 10.6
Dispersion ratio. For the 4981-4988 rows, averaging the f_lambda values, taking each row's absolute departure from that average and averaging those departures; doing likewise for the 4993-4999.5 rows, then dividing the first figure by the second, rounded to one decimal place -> 1.5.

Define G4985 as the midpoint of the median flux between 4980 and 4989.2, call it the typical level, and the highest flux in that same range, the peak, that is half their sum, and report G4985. 8.4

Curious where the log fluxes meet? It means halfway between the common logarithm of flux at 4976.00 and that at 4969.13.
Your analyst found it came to 0.94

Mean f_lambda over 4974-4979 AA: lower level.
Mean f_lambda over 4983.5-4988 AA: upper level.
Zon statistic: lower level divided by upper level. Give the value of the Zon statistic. 1.09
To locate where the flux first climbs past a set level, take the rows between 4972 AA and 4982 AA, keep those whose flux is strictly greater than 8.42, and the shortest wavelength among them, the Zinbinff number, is 4972.56 AA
